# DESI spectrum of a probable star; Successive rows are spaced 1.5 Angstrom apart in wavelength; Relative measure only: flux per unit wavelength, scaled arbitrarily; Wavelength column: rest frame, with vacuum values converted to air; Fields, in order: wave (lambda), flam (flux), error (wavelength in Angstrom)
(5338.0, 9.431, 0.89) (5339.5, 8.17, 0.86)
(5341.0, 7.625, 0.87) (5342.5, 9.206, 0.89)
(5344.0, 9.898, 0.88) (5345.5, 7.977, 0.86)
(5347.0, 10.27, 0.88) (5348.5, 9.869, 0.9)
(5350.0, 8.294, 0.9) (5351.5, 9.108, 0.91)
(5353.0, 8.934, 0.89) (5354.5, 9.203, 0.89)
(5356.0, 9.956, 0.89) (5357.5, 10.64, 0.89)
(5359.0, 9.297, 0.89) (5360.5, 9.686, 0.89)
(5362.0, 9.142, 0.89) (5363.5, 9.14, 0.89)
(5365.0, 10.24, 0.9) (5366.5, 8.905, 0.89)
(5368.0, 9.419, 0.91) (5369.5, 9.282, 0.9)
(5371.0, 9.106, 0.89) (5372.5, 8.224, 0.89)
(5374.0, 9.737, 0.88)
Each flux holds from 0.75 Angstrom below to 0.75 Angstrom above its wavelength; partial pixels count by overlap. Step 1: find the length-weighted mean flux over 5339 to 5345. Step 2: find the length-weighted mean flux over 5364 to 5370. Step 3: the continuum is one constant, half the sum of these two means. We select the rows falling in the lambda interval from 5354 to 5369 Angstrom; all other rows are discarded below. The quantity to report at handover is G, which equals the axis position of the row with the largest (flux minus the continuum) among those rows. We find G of 5357.5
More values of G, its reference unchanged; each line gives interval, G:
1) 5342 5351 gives 5347.0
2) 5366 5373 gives 5368.0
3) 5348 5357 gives 5356.0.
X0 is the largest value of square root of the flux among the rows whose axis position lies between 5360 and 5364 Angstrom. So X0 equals 3.11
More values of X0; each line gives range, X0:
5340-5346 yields 3.15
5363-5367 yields 3.20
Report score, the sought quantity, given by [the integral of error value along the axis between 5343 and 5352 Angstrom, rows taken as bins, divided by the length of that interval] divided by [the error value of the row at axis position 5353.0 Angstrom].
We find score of 1.00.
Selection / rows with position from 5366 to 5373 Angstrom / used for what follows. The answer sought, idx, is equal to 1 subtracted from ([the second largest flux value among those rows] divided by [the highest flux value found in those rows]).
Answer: -0.015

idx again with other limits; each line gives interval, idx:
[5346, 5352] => -0.039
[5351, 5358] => -0.064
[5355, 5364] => -0.064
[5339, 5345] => -0.070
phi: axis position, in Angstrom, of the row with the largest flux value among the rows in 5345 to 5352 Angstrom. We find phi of 5347.0 Angstrom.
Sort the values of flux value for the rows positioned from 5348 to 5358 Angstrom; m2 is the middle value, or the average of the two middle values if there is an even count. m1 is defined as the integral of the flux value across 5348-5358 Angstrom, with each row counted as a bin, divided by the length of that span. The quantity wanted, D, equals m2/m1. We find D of 0.98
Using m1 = 9.39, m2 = 9.20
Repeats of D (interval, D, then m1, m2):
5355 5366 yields 1.00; 9.70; 9.69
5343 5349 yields 1.04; 9.48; 9.88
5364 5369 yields 0.99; 9.49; 9.42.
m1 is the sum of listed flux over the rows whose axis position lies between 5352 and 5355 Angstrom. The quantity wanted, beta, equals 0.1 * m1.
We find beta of 1.8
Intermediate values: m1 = 18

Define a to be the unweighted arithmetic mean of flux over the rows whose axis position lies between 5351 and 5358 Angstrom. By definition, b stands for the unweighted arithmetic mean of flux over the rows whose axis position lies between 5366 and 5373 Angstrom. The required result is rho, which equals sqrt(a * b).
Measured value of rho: 9.27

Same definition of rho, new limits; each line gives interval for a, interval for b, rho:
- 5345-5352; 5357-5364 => 9.34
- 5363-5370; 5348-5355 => 9.24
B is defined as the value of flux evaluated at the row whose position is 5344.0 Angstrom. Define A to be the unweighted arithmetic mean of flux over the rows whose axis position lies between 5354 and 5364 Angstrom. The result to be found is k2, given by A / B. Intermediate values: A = 9.58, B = 9.898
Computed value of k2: 0.97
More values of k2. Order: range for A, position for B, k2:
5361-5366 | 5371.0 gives 1.04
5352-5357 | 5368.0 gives 0.99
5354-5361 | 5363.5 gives 1.07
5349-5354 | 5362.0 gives 0.96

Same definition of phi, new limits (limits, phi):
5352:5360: 5357.5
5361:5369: 5365.0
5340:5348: 5347.0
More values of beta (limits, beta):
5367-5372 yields 2.8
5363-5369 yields 3.8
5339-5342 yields 1.6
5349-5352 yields 1.7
